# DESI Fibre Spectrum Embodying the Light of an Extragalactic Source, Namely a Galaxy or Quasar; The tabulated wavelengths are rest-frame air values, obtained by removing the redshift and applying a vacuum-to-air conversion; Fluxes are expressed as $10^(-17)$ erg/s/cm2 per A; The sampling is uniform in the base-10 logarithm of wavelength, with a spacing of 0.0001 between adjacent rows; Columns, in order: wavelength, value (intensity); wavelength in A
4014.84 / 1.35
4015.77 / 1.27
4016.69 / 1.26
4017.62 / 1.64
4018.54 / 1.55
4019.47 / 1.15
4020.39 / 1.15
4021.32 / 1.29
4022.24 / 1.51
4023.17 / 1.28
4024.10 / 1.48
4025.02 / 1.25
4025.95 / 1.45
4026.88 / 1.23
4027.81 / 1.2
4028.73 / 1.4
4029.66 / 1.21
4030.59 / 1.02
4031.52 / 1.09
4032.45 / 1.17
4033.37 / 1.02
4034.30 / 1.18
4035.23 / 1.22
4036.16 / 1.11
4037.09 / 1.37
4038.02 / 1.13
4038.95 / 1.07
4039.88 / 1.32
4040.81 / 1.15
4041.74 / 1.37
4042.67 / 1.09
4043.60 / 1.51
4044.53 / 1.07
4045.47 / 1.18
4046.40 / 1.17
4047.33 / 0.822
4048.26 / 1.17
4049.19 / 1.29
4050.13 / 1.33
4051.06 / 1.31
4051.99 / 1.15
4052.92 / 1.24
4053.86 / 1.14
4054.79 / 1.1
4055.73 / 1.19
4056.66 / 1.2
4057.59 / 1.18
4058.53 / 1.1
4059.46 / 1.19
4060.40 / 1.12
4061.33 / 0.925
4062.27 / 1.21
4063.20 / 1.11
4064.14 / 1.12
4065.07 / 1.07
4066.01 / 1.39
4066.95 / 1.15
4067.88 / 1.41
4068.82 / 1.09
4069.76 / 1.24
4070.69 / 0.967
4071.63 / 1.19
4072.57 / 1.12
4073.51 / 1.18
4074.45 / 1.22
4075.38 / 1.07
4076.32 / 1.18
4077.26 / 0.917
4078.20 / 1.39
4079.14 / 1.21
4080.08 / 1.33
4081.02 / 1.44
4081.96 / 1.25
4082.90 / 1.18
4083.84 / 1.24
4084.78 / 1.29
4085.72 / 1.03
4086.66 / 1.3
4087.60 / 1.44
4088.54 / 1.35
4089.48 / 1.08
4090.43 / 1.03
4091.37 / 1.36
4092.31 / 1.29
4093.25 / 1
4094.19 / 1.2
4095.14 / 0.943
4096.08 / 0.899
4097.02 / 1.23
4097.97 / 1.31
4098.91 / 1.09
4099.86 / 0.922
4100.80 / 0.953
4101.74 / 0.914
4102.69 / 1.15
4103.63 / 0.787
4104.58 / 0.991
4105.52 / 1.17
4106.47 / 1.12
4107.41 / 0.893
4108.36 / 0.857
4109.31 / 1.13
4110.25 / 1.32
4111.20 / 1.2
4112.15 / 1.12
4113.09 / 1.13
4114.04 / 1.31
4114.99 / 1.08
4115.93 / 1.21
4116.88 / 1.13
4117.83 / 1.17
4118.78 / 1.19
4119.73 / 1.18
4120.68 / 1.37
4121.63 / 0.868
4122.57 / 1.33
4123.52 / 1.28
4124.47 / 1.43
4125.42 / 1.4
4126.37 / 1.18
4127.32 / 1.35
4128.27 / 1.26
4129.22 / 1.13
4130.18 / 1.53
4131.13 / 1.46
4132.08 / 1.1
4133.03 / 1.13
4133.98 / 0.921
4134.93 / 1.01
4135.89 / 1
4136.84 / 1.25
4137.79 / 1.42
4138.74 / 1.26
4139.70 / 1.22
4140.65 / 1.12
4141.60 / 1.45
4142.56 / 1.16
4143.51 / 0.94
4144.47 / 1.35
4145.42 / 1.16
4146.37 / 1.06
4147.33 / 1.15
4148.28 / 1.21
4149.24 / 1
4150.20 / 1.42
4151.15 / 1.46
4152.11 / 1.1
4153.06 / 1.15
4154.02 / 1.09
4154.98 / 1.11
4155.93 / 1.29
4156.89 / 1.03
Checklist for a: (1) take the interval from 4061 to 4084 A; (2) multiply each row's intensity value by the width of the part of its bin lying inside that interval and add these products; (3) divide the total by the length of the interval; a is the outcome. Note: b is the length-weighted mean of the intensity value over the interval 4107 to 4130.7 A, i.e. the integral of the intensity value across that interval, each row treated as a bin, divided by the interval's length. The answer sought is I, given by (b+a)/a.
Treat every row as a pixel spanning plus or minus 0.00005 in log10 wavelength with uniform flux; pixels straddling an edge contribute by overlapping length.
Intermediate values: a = 1.185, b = 1.20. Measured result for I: 2.016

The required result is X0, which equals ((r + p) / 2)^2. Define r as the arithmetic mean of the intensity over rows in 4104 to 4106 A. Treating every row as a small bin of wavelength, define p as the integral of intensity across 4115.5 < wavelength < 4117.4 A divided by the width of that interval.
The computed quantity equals 1.26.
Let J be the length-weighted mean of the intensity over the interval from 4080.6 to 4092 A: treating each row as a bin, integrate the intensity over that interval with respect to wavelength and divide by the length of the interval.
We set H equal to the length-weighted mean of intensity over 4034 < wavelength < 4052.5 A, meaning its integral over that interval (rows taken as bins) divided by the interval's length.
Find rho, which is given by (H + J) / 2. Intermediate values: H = 1.20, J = 1.25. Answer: 1.225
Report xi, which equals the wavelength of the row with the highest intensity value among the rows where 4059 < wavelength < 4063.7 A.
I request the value 4062.27 A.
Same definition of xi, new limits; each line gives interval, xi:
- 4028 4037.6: 4028.73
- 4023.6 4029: 4024.10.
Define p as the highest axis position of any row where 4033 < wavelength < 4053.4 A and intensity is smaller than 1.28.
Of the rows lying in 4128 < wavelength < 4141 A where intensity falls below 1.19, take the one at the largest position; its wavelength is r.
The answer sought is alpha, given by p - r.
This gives -87.7 A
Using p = 4052.92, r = 4140.65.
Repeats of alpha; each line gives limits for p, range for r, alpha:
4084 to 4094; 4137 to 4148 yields -54.1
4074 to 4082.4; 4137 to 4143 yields -60.6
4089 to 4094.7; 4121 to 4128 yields -32.2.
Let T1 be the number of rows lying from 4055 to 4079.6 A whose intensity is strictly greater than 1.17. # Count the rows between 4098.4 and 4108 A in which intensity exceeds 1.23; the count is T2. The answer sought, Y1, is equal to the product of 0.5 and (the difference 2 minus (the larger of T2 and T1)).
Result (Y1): -6.0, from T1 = 14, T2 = 0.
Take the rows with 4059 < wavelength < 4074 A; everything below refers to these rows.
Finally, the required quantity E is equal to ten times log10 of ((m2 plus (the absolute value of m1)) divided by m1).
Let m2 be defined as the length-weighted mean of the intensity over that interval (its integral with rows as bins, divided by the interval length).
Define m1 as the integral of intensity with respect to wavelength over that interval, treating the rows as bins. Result 0.28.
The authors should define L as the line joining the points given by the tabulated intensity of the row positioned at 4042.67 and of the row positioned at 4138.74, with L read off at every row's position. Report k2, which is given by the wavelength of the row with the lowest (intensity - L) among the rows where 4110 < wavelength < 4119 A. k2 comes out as 4114.99 A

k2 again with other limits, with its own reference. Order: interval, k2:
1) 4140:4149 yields 4143.51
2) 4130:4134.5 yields 4133.98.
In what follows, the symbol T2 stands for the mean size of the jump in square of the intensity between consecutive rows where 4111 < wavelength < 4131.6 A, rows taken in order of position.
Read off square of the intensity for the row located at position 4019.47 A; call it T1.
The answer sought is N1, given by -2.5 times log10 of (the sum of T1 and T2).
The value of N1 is -0.58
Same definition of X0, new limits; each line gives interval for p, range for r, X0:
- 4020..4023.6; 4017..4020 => 1.90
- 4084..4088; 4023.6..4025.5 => 1.72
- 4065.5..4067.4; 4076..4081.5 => 1.57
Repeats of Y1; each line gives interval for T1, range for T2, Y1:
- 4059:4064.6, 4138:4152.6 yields -1.5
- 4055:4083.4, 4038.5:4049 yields -8.0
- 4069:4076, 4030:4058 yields -3.0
